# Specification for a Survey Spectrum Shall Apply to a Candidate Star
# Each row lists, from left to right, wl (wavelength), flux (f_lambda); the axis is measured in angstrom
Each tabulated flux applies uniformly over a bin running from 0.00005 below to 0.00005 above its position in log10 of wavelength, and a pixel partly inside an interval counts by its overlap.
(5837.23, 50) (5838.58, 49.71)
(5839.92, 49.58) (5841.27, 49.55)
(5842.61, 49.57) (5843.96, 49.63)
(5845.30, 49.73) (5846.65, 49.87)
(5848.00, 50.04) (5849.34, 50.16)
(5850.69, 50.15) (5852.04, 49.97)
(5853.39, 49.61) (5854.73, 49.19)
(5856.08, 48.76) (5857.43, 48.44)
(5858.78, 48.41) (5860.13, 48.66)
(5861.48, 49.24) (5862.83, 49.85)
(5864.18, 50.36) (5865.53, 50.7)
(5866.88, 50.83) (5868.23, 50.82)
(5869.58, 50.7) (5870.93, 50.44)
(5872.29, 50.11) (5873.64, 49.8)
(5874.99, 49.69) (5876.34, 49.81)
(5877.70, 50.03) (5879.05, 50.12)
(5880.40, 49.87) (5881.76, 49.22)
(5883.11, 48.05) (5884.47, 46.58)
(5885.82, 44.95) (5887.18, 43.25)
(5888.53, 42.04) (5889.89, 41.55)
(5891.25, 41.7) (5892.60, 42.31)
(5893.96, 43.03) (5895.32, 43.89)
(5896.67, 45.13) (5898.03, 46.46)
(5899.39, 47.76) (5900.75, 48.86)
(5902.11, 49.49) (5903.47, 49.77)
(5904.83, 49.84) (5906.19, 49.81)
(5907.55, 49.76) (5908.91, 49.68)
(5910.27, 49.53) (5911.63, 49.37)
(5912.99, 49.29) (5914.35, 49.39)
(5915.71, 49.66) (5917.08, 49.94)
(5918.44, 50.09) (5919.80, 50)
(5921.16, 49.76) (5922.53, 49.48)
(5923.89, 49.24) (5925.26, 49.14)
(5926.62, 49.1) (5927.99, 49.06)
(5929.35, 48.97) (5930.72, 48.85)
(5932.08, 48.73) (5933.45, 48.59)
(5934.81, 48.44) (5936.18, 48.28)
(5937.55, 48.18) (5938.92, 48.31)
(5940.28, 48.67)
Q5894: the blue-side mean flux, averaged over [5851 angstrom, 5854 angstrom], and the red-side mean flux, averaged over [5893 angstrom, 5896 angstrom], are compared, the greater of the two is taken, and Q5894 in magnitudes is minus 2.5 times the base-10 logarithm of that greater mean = -4.24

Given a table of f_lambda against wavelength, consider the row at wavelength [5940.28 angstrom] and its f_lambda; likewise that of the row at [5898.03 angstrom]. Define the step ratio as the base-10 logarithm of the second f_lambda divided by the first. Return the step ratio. -0.02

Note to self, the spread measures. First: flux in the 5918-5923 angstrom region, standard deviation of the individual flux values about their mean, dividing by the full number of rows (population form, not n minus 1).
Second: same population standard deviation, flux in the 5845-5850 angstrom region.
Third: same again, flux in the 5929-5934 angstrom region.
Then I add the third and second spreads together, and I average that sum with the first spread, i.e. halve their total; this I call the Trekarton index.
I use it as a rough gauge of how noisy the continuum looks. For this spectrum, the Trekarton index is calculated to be 0.27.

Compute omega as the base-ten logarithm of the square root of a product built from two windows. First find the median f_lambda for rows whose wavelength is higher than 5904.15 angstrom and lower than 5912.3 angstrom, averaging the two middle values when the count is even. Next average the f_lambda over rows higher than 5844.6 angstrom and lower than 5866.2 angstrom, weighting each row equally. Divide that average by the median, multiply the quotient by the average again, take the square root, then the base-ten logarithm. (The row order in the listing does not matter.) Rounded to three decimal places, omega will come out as 0.847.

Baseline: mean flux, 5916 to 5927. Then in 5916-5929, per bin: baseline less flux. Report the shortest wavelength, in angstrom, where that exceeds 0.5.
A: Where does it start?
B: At 5927.99 angstrom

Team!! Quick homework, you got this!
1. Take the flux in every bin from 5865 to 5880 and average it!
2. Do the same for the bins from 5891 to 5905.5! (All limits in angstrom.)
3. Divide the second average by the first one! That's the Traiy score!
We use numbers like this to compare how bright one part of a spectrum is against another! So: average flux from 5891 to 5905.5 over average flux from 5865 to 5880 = 0.92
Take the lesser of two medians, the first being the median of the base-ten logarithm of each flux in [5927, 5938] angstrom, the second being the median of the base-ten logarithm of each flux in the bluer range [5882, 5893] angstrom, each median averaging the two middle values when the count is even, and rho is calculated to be 1.63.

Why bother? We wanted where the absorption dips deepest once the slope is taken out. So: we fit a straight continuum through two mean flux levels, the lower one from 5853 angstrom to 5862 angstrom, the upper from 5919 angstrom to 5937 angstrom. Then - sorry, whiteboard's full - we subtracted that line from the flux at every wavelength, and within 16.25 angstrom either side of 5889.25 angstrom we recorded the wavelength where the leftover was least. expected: 5889.89 angstrom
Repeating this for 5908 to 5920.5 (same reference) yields 5912.99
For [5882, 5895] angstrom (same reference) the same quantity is 5889.89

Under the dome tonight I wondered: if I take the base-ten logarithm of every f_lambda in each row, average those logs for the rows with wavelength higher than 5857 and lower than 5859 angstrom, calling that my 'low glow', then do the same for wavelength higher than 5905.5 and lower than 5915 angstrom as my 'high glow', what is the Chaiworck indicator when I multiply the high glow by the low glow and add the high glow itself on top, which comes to 4.55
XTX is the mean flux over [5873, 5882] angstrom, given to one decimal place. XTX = 49.8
